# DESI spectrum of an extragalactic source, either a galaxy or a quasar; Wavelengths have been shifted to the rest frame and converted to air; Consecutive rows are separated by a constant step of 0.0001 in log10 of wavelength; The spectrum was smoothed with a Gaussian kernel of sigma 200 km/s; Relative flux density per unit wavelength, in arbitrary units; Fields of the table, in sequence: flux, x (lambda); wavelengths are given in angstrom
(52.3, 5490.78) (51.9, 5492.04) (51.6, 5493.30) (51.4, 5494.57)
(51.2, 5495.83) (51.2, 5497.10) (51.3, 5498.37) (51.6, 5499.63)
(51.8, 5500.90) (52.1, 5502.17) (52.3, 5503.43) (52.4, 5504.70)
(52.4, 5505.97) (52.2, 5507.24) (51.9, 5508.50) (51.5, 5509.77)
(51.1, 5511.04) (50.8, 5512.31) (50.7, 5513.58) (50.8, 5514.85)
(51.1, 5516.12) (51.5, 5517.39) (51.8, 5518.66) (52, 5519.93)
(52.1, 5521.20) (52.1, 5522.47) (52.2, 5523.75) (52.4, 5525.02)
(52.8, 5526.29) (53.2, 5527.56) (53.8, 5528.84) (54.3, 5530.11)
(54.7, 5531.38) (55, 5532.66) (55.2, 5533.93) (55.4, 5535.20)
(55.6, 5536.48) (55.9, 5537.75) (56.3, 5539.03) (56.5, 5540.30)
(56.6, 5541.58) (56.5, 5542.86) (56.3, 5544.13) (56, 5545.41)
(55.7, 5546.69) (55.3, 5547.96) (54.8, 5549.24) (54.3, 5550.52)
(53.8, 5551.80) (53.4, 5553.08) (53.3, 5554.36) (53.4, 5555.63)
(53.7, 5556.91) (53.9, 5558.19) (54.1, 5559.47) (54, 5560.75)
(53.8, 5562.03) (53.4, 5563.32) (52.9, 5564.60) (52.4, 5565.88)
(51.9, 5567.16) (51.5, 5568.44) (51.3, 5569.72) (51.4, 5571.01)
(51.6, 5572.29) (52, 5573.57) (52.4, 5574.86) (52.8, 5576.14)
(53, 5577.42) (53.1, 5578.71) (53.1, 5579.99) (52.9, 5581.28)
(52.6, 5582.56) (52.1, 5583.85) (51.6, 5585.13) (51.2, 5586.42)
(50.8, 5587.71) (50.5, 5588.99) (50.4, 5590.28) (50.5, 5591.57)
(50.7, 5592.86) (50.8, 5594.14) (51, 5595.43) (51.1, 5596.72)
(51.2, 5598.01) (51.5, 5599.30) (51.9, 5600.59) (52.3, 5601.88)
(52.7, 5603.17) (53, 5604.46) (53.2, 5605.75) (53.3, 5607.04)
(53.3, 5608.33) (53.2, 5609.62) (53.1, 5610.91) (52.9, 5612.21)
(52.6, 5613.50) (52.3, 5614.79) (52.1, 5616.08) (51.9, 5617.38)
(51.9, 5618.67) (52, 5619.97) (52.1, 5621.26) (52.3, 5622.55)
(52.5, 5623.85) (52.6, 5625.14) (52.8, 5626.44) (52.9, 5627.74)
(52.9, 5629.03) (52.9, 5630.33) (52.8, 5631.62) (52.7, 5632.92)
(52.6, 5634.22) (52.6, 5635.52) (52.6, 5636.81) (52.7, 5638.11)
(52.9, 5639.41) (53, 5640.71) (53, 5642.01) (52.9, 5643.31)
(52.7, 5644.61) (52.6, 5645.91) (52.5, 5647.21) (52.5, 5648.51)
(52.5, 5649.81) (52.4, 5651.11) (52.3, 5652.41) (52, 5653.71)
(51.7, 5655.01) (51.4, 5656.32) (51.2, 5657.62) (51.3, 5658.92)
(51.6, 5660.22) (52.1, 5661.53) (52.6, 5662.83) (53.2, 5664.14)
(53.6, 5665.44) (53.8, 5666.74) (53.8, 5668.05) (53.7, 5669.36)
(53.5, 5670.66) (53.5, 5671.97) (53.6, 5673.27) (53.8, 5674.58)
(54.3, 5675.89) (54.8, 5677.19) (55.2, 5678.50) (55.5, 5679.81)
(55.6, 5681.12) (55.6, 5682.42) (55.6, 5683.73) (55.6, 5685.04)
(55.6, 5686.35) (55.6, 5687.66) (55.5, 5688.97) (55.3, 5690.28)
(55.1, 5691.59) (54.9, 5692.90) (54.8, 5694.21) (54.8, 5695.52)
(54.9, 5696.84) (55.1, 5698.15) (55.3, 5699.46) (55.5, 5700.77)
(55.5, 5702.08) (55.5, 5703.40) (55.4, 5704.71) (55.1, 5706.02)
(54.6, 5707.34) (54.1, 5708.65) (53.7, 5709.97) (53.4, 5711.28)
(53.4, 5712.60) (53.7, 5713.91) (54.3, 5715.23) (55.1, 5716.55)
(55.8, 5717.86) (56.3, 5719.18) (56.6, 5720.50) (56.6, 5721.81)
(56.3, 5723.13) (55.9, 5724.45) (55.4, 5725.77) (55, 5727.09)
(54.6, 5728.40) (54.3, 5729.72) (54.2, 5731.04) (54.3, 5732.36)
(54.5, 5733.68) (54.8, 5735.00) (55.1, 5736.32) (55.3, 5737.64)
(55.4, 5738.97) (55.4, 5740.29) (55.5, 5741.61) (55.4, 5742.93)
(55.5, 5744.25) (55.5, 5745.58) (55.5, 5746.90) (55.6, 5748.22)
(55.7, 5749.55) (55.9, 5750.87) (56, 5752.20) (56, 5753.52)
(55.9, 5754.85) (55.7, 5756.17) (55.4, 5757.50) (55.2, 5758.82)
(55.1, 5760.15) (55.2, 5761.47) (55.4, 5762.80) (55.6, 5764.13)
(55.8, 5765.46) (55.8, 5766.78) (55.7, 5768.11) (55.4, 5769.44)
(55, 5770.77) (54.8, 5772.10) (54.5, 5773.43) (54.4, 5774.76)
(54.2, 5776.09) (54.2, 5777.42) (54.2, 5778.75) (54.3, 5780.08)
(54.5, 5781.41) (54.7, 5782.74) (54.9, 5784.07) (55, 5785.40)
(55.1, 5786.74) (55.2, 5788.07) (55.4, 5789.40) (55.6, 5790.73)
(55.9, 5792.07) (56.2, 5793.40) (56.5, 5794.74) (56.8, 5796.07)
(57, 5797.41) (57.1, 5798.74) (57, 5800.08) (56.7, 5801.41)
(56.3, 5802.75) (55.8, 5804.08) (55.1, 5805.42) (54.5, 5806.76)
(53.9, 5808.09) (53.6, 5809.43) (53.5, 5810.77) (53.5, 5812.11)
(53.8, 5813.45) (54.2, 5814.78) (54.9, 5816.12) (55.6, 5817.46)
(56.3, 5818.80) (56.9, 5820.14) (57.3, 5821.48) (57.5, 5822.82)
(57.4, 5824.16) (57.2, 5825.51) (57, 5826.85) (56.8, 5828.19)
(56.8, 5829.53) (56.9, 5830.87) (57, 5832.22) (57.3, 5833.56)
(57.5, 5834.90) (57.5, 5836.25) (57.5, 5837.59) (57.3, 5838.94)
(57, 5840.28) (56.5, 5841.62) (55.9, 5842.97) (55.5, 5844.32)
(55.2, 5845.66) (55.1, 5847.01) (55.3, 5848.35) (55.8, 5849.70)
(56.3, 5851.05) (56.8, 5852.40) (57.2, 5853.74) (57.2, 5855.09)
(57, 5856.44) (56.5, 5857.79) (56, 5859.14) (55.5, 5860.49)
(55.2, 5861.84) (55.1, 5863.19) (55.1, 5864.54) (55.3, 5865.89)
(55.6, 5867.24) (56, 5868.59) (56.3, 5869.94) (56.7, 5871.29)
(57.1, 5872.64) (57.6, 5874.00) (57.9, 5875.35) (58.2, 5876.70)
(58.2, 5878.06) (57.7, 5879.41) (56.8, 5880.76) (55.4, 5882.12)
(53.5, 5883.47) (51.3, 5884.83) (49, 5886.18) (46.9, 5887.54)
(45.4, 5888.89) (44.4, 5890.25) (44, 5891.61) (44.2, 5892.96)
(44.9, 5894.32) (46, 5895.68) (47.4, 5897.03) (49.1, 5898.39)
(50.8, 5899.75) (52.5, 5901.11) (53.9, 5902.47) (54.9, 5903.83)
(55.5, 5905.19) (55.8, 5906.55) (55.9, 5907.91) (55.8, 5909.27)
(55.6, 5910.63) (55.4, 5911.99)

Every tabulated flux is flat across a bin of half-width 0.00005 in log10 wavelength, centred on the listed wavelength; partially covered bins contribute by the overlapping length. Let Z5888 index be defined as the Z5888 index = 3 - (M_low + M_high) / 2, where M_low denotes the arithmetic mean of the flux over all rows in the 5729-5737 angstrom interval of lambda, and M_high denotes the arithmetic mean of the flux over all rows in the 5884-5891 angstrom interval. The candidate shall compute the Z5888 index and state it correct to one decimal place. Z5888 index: -48.0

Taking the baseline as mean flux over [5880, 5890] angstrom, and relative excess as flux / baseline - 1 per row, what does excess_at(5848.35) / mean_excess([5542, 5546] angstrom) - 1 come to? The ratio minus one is -0.2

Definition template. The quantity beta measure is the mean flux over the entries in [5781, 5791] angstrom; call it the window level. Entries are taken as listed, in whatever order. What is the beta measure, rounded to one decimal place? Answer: 55.1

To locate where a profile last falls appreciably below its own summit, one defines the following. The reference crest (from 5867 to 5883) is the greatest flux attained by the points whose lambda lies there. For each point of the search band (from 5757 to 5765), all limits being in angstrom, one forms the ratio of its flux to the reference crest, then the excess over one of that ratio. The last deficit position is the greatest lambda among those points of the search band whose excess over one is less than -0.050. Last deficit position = 5761.47 angstrom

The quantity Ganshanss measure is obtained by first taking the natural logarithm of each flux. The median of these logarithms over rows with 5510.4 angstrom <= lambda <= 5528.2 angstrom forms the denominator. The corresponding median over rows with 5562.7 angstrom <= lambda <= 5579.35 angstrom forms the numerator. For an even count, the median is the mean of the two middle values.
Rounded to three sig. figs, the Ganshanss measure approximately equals 1.00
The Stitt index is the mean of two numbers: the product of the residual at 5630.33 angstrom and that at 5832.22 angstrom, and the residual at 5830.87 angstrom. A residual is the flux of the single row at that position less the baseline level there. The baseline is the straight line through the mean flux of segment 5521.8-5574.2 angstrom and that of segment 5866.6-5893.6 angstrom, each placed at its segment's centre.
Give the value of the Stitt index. 0.2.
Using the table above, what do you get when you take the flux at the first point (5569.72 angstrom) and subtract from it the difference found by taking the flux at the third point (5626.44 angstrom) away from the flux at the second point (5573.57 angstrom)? 52.1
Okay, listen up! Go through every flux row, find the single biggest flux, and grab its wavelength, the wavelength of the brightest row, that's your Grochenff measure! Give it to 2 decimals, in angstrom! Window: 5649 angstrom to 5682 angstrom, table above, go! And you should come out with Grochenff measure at 5681.12 angstrom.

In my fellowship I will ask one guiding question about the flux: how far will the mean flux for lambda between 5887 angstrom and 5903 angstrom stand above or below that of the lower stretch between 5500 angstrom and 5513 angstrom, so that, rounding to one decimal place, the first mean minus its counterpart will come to -4.4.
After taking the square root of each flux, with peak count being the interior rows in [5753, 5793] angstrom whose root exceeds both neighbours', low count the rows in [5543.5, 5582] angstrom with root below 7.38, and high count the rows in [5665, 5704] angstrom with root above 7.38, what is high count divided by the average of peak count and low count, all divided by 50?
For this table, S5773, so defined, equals 0.034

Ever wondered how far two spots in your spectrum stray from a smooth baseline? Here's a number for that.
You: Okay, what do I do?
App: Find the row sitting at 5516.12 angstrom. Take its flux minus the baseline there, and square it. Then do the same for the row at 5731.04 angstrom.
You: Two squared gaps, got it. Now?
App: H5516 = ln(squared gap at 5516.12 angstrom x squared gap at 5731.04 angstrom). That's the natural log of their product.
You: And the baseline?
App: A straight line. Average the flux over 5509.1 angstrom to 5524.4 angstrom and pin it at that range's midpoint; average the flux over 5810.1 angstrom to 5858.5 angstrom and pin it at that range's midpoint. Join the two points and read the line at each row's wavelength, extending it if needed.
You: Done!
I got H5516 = -3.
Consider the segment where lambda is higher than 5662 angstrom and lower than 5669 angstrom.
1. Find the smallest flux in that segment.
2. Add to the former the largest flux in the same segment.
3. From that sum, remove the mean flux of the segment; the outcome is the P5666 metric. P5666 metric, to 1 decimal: 53.0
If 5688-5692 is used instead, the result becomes 55.3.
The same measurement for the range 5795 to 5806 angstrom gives 55.7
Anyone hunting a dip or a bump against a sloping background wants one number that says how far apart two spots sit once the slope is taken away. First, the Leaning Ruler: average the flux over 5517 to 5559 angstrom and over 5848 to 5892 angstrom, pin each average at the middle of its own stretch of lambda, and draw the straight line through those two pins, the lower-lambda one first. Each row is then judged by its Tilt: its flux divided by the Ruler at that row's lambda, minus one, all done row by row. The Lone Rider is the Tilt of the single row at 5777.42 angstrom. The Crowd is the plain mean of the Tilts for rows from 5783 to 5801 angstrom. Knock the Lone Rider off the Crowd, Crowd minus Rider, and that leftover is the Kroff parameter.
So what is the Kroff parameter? 0.032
